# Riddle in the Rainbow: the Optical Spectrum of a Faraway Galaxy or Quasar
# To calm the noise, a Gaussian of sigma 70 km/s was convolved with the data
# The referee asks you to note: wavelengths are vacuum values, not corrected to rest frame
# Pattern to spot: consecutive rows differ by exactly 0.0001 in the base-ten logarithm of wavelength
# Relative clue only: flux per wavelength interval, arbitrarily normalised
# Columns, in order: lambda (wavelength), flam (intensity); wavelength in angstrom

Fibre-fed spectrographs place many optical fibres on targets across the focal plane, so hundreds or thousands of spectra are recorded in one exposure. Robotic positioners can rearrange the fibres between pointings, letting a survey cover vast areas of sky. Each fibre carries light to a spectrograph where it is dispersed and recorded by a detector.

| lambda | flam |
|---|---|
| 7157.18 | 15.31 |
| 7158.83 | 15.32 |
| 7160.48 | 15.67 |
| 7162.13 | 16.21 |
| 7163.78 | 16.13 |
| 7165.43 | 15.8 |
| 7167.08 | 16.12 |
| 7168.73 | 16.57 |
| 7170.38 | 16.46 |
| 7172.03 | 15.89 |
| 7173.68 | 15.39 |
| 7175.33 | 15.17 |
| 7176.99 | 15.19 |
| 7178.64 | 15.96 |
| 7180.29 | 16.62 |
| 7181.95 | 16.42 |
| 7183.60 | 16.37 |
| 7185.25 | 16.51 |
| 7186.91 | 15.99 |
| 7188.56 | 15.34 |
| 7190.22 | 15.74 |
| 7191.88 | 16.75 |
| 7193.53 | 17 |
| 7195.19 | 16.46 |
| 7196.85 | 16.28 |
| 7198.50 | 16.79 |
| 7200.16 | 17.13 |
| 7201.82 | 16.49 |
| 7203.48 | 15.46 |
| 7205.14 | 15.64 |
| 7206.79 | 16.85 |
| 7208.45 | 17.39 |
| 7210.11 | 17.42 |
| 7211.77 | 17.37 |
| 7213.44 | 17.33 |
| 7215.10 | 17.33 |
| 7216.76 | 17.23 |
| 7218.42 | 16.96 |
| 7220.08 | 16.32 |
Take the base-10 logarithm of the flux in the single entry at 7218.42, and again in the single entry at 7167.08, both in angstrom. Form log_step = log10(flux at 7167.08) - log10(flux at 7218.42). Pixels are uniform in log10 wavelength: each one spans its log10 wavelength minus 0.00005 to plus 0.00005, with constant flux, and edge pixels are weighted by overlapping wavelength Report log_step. -0.022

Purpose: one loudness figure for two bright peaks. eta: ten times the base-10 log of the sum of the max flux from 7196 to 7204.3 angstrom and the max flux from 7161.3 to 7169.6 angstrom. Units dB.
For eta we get 15.3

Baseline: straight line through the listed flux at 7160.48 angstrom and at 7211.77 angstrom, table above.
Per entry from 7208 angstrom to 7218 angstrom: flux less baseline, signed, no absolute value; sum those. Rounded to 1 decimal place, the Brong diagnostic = -0.3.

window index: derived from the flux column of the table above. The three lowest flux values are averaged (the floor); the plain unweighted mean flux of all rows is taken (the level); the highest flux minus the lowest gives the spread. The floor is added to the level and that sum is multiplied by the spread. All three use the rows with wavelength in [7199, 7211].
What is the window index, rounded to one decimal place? 63.7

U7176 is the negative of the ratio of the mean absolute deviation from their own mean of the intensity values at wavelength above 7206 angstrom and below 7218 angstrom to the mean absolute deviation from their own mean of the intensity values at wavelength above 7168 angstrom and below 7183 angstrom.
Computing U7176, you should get -0.27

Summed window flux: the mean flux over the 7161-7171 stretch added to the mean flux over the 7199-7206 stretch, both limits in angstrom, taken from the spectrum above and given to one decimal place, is 32.4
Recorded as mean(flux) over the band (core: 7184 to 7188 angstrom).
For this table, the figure 16.2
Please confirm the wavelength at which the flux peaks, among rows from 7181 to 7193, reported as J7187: 7191.88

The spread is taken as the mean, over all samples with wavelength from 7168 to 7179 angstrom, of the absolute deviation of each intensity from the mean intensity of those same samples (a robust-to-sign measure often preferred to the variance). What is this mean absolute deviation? 0.48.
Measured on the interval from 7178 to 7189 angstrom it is 0.35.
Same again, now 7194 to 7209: 0.48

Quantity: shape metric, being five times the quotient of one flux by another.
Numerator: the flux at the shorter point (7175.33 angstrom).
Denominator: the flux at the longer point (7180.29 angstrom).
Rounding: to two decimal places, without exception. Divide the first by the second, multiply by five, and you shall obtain 4.56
